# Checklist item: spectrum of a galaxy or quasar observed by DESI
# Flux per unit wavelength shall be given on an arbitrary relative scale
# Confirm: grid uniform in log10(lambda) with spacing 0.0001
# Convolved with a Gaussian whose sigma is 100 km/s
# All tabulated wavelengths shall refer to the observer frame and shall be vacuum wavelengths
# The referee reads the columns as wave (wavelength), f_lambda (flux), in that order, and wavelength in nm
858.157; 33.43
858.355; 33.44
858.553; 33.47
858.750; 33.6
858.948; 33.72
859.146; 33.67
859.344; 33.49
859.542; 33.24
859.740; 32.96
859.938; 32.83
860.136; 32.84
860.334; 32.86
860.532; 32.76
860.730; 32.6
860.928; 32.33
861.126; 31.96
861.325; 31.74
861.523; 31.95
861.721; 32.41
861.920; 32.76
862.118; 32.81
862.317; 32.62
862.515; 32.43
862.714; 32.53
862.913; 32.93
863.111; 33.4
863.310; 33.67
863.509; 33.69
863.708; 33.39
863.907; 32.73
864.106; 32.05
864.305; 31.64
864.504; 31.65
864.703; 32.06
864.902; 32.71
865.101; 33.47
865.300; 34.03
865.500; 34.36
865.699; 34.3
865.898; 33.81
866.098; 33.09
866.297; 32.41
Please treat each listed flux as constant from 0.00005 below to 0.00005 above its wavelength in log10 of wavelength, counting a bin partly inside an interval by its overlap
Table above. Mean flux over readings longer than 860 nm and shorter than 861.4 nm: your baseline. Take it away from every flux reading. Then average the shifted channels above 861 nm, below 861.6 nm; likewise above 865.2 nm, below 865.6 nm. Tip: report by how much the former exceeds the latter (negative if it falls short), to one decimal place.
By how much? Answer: -2.3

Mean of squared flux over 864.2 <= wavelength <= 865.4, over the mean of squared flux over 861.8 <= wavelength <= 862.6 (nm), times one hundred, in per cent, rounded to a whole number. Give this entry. 100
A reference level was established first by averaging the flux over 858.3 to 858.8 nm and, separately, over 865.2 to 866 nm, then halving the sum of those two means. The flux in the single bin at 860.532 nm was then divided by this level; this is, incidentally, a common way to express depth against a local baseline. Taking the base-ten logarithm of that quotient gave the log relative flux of -0.0138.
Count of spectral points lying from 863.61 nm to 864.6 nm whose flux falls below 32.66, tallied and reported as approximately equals 3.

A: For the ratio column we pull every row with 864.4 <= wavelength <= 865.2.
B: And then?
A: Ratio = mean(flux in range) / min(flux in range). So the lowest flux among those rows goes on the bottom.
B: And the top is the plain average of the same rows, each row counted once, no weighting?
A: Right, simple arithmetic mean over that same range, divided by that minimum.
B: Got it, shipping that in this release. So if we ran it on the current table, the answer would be 1.026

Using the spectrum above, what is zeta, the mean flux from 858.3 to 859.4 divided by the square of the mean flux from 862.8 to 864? 0.0303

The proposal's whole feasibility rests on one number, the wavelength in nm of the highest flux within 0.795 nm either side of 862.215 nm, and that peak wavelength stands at 862.913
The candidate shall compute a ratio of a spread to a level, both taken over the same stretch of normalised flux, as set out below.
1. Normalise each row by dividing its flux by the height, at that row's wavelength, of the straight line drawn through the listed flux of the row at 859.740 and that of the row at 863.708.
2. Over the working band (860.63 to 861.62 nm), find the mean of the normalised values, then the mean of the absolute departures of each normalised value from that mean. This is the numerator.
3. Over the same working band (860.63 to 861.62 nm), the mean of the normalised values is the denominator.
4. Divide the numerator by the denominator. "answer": 0.0095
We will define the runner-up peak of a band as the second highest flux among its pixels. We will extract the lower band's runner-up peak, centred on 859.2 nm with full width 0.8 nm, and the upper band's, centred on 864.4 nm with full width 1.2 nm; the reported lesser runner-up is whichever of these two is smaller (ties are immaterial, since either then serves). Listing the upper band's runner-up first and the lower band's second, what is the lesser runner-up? 32.7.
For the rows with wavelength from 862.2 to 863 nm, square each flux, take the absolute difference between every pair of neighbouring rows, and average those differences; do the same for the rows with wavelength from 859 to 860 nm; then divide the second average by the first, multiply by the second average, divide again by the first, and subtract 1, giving -0.1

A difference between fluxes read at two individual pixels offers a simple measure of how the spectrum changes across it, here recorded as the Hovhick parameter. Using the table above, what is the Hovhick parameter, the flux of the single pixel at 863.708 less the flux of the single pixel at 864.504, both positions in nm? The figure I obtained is 1.7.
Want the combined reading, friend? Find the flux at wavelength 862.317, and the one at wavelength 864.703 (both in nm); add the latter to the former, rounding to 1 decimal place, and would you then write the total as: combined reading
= 64.7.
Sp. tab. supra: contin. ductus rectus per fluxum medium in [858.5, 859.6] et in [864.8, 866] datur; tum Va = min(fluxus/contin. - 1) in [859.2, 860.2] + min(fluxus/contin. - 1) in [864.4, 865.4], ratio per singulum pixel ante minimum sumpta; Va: -0.084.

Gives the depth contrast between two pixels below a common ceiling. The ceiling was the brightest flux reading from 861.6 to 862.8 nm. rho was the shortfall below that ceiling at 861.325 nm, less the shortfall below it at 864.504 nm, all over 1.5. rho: -0.1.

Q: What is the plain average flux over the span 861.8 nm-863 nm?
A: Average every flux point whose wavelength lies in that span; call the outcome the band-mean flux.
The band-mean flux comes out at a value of 32.7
